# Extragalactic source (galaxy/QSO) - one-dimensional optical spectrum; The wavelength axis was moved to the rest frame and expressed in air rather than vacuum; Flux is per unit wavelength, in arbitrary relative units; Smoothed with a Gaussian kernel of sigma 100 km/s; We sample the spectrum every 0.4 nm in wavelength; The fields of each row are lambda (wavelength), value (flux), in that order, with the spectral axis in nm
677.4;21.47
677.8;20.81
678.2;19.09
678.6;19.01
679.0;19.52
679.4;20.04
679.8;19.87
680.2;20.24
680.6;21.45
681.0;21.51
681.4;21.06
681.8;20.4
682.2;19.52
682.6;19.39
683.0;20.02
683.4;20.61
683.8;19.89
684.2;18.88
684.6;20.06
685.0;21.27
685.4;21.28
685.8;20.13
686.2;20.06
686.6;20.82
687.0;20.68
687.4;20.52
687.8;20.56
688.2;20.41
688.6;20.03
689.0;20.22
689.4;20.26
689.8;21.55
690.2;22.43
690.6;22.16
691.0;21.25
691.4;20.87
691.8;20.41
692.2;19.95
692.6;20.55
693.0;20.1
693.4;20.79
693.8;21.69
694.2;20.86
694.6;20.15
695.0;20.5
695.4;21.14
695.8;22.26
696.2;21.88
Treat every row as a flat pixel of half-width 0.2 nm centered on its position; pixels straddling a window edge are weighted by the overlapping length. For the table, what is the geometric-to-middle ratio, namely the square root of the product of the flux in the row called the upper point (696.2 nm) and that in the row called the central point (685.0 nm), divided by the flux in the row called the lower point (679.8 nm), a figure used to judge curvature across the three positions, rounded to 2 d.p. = 1.09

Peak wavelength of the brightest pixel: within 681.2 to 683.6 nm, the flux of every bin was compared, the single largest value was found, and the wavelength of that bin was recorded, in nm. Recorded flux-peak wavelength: 681.4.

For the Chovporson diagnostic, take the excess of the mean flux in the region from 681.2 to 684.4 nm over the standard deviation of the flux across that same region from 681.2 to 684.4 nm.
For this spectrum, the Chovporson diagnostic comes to 19.3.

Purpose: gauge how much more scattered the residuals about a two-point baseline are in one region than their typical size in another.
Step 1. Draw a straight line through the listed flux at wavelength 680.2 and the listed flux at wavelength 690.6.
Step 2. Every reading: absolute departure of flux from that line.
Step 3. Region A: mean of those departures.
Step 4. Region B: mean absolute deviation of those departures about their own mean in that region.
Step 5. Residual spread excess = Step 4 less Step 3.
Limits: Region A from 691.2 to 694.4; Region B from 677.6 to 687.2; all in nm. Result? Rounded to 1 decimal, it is -1.5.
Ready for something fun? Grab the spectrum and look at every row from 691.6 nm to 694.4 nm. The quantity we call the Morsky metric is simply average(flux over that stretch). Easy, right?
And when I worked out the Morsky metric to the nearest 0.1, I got 20.6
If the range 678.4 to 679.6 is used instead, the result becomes 19.5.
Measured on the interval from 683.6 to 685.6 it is 20.3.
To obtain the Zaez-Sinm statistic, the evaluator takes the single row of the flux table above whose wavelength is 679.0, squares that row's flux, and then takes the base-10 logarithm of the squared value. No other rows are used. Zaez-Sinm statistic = 2.58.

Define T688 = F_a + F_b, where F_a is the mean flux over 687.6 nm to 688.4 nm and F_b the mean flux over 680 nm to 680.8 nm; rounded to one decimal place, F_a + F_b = 41.3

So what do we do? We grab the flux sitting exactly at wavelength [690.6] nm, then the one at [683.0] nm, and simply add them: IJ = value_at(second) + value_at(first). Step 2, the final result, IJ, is 42.2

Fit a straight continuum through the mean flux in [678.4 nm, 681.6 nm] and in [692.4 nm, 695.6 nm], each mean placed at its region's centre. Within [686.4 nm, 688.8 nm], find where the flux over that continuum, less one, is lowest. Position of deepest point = 688.6 nm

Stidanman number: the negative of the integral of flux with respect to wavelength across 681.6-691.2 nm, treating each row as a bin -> -197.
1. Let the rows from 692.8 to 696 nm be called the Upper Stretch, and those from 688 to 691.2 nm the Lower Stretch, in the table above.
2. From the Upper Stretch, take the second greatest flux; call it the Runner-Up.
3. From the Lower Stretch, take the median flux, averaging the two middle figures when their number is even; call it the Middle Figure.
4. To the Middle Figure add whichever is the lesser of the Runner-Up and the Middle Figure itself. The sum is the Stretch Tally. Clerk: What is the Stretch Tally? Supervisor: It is 41.7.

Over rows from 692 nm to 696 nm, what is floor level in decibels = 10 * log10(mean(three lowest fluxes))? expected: 13.0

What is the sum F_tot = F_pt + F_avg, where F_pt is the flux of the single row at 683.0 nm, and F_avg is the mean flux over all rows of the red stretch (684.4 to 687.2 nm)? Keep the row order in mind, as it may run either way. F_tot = 40.6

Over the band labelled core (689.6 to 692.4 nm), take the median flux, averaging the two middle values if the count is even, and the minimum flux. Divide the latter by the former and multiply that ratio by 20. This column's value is 18.78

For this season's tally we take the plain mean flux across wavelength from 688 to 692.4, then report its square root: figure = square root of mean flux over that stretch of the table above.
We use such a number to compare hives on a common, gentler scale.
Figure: 4.57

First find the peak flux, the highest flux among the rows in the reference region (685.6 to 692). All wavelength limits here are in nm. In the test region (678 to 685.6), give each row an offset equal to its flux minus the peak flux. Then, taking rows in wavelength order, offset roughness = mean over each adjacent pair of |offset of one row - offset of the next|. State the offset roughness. 0.58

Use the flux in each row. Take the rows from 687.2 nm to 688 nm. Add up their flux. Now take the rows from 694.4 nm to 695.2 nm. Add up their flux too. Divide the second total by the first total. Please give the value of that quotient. 0.99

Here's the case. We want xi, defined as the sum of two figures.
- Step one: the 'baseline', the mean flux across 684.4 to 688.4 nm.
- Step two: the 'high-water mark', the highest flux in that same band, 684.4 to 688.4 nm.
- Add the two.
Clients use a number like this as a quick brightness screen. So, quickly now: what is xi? 41.9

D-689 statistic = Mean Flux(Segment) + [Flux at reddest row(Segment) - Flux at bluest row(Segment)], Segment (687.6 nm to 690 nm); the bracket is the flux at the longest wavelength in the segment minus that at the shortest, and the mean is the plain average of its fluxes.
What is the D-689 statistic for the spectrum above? 21.5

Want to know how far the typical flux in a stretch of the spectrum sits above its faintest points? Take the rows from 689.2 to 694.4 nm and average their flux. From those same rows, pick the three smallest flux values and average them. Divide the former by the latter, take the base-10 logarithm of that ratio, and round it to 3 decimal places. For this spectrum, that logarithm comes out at 0.019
